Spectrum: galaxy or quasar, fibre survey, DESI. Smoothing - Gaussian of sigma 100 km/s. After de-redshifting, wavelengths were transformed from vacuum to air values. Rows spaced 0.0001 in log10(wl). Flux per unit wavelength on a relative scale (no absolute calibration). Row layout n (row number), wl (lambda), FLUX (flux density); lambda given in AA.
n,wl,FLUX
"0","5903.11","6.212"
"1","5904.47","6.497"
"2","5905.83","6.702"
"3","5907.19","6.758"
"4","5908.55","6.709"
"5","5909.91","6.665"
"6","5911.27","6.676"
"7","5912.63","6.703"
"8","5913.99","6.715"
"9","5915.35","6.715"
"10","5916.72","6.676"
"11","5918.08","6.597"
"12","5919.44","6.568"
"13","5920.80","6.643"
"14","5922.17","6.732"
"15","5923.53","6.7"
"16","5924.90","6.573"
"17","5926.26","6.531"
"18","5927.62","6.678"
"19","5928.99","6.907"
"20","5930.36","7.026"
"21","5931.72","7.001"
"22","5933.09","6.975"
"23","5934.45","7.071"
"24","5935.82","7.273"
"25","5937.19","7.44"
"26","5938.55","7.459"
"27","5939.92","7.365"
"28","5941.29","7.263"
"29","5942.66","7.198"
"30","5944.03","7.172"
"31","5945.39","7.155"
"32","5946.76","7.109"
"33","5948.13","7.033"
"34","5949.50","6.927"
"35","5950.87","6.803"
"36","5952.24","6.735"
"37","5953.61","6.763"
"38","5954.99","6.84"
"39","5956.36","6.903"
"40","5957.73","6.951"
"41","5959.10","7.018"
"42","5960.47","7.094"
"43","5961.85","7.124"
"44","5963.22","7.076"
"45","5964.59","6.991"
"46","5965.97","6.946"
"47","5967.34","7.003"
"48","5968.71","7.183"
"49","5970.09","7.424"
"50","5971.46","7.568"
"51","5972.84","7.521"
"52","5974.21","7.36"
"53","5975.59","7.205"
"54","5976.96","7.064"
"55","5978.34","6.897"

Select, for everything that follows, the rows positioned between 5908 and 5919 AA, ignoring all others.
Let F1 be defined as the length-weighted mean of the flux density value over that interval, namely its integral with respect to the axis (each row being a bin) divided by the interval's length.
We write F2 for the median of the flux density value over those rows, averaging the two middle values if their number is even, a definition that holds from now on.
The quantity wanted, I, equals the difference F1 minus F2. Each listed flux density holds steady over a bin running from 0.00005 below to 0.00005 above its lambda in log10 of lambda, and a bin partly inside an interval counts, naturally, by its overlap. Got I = -0.008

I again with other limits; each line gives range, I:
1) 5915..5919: -0.027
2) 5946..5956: 0.044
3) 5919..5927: 0.022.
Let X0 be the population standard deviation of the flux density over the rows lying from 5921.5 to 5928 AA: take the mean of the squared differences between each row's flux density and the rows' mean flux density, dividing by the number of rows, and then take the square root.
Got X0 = 0.077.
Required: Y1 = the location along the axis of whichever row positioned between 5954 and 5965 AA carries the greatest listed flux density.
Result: 5961.85 AA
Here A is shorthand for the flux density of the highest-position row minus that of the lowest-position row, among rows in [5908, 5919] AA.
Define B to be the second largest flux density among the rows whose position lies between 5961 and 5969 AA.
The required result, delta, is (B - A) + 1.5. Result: 8.74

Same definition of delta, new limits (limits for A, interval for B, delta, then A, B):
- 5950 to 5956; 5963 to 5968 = 8.47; 0.037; 7.003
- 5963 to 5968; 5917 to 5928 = 8.27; -0.073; 6.7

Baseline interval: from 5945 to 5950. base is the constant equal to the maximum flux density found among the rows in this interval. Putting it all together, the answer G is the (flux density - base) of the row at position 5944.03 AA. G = 0.02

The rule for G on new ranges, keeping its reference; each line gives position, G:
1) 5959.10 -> -0.14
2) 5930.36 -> -0.13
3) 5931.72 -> -0.15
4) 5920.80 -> -0.51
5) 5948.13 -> -0.12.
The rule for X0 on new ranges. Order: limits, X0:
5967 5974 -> 0.214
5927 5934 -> 0.126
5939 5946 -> 0.077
